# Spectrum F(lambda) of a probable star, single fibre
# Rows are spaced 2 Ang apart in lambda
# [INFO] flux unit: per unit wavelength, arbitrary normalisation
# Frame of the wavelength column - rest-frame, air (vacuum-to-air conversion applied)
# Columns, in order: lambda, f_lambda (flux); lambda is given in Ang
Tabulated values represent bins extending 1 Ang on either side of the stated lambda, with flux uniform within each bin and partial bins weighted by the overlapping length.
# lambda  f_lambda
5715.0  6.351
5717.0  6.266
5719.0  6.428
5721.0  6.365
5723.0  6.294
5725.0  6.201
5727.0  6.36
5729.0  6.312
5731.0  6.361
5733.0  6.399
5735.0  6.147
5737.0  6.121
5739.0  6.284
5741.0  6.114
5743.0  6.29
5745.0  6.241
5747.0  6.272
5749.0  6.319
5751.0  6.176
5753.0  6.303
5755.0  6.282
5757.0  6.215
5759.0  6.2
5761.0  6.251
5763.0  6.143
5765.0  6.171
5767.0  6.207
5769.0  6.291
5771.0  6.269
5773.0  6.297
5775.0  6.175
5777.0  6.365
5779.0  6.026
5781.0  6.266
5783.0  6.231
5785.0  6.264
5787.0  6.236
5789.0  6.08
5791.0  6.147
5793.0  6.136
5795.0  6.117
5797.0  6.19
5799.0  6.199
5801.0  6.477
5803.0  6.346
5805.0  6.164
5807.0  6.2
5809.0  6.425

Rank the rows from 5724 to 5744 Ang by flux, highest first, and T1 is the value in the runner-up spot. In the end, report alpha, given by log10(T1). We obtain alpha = 0.804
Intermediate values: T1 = 6.361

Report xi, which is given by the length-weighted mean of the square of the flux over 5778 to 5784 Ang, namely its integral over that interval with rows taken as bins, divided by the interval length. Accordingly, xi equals 38.1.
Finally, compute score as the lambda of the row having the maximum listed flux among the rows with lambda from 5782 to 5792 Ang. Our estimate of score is 5785.0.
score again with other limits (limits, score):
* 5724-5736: 5733.0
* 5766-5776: 5773.0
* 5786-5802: 5801.0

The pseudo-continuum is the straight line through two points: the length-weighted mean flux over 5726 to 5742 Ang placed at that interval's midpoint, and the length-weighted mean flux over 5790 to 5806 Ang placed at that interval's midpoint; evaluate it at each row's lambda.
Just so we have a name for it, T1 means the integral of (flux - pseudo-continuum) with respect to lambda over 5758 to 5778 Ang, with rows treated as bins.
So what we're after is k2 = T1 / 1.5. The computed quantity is -0.1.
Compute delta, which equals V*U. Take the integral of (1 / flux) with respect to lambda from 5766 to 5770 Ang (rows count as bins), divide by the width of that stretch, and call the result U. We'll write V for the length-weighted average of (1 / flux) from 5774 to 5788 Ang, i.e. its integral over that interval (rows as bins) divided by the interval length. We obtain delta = 0.0257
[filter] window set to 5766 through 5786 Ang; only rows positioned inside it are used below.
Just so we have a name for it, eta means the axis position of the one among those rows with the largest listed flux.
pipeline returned 5777.0 Ang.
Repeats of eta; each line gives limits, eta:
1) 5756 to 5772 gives 5769.0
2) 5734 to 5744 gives 5743.0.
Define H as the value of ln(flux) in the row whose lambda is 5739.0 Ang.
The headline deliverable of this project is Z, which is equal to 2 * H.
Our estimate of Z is 3.676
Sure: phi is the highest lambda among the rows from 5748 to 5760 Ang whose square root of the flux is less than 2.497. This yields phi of 5759.0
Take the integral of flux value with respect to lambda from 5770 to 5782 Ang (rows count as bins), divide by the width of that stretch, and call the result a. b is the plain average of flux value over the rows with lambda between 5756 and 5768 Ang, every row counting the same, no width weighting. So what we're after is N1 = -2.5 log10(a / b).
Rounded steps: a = 6.23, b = 6.20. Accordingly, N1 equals -0.006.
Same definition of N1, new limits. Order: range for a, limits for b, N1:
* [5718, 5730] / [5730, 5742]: -0.015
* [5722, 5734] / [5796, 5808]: -0.010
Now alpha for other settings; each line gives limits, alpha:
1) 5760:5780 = 0.799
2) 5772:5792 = 0.799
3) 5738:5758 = 0.800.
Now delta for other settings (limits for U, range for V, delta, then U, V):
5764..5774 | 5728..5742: 0.0256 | 0.160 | 0.1601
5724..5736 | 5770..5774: 0.0253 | 0.159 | 0.1592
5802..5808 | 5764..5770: 0.0258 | 0.160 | 0.1607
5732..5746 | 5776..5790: 0.0259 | 0.161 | 0.1611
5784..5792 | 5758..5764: 0.0261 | 0.162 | 0.1614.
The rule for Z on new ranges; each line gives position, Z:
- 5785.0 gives 3.670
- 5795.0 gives 3.622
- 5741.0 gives 3.621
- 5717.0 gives 3.670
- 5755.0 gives 3.675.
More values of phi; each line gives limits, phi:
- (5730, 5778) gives 5775.0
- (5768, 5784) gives 5783.0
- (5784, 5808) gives 5807.0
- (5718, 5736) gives 5735.0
